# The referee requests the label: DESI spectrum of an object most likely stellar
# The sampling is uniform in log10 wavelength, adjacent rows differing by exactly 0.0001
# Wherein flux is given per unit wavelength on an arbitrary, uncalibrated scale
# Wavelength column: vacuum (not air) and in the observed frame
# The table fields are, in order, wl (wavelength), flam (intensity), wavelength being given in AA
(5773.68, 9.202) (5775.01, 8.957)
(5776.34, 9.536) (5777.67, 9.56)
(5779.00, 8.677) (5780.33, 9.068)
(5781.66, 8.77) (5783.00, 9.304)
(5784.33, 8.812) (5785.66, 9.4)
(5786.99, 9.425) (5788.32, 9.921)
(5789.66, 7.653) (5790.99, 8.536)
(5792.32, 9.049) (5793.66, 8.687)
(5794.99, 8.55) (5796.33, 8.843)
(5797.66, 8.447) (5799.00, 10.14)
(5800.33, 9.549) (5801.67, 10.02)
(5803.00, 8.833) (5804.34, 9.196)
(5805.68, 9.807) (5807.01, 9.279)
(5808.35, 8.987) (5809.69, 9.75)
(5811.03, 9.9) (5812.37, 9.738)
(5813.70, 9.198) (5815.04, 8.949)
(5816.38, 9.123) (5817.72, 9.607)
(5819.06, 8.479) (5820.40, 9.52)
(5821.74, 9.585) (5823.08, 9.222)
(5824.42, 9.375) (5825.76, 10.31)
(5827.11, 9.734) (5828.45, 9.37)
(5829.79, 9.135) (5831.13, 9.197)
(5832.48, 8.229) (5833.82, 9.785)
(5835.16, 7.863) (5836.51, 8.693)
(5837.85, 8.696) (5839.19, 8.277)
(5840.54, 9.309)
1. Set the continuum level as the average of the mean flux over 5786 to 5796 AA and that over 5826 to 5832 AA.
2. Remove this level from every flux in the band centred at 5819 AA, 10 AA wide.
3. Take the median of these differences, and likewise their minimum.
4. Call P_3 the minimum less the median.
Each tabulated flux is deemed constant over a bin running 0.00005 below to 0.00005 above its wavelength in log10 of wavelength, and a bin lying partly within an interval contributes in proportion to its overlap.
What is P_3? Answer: -0.74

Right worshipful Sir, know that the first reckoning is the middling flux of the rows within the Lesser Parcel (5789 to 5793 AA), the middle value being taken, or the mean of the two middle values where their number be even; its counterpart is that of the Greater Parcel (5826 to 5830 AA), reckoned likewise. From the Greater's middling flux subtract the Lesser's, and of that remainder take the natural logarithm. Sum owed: -0.2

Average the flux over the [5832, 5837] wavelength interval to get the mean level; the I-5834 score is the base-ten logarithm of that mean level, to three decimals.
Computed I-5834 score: 0.937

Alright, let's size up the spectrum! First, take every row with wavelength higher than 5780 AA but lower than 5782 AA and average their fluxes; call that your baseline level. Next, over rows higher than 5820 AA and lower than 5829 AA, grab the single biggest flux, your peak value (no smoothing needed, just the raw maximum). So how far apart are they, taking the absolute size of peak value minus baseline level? 1.39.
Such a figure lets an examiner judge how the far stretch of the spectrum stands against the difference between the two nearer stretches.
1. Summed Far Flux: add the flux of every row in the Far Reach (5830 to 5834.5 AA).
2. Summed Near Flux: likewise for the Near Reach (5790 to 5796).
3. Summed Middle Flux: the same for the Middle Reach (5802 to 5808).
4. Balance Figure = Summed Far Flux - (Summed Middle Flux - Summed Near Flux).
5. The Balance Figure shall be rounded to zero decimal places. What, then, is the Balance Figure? 25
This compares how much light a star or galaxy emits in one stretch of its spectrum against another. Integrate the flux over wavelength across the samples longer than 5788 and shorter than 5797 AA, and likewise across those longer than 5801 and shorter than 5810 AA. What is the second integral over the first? 1.08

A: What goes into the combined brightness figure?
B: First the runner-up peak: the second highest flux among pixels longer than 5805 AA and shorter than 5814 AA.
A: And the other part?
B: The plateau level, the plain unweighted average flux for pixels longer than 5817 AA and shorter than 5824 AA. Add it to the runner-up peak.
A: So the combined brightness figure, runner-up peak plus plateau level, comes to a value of 19.09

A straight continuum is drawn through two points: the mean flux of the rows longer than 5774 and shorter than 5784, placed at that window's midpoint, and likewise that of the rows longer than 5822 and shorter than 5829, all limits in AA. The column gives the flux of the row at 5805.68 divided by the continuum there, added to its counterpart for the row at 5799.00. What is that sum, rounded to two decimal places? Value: 2.13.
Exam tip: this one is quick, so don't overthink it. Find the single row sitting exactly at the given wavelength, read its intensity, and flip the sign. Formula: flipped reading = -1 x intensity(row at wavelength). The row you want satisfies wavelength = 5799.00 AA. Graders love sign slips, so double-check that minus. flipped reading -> -10.14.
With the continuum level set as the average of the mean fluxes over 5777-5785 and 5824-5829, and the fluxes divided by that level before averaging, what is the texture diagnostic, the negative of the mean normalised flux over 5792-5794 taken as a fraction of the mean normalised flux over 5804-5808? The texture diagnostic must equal -0.94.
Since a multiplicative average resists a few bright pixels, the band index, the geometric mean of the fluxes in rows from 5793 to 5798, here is 8.6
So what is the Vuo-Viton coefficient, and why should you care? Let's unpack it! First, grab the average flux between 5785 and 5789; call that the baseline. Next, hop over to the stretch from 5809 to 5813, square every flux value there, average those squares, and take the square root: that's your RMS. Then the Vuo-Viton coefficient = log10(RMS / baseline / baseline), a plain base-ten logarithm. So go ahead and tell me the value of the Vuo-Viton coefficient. -0.97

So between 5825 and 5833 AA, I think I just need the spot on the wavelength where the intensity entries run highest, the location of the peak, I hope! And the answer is 5825.76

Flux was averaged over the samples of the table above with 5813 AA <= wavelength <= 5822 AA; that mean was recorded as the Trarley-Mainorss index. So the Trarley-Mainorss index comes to 9.2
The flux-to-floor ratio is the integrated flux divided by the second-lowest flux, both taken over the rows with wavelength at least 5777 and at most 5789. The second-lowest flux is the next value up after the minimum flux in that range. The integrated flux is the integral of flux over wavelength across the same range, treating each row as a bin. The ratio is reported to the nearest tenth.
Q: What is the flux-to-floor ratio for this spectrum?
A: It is 12.6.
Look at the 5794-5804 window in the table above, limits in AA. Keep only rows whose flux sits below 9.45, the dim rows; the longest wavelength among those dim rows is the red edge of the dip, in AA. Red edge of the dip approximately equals 5803.00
